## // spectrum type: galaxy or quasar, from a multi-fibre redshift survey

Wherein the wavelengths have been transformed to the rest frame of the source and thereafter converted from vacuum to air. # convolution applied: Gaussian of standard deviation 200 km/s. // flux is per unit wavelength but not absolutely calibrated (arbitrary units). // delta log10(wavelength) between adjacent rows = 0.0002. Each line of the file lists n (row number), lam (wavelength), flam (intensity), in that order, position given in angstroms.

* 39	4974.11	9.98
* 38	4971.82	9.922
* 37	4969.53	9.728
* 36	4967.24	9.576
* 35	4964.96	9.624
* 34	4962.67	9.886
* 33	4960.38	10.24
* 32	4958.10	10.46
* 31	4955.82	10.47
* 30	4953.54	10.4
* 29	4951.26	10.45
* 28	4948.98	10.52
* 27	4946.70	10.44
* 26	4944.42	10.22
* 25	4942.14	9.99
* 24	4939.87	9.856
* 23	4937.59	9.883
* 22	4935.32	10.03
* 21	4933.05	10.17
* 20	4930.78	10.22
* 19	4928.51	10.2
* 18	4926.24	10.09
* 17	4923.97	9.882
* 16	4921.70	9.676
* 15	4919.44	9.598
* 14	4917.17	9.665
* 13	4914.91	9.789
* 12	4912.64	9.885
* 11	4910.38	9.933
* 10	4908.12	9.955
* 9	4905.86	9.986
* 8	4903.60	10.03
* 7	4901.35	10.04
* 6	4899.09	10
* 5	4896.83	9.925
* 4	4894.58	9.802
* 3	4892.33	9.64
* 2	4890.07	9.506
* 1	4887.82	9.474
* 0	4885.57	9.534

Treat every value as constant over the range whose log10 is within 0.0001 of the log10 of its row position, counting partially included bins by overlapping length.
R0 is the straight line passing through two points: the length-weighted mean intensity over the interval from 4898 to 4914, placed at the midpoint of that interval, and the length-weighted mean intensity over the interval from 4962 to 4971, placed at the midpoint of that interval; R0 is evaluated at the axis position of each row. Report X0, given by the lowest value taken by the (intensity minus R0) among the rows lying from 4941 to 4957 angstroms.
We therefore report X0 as 0.18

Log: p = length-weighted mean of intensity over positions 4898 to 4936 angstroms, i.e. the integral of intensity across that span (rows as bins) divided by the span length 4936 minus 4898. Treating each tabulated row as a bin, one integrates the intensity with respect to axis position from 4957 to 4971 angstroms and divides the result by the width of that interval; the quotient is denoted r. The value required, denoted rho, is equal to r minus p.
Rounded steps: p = 9.9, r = 9.9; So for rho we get -0.03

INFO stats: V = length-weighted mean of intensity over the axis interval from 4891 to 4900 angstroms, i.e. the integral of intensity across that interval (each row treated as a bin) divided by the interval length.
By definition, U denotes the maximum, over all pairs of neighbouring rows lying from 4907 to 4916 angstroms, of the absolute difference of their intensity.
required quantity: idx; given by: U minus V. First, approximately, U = 0.10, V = 9.83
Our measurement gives -9.7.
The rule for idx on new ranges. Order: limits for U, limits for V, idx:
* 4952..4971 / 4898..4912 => -9.6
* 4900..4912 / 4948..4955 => -10.4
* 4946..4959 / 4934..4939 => -9.9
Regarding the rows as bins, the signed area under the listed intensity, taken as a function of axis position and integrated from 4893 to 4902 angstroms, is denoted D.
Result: 89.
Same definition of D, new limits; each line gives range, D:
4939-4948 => 91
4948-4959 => 115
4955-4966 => 111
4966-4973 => 68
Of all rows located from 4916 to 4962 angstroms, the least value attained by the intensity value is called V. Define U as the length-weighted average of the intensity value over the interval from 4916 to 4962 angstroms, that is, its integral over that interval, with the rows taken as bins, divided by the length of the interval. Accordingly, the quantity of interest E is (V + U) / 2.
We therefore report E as 9.9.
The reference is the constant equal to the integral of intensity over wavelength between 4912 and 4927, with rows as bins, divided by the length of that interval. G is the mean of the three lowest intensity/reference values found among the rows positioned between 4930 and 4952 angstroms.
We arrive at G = 1.013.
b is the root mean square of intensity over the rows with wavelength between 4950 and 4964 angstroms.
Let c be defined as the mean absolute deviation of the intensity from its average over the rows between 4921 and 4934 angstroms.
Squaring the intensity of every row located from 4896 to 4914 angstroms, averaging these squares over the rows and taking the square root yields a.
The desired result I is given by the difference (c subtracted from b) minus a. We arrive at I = 0.2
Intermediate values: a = 10.0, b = 10.3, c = 0.174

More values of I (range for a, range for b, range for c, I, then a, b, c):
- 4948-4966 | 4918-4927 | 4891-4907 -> -0.6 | 10.3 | 9.8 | 0.112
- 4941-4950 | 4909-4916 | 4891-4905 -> -0.5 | 10.3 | 9.9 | 0.123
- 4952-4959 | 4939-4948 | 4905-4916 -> -0.4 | 10.4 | 10.1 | 0.058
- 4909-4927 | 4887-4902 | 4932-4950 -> -0.2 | 9.8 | 9.8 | 0.199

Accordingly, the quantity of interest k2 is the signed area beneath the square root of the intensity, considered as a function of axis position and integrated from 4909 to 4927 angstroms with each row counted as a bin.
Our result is 56.4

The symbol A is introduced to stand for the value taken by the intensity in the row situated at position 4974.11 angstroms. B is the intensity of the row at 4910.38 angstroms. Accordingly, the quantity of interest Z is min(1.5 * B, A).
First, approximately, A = 9.98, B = 9.933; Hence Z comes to 10.0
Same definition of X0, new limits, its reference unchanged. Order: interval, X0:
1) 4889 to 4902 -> -0.54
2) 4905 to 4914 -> -0.06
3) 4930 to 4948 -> 0.04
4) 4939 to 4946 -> 0.04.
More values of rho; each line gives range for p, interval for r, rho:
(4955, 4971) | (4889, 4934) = -0.09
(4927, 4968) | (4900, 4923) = -0.30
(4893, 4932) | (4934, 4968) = 0.22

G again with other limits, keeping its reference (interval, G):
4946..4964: 1.040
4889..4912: 0.986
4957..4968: 0.991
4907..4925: 0.986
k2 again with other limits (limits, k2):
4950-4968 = 57.4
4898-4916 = 56.8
